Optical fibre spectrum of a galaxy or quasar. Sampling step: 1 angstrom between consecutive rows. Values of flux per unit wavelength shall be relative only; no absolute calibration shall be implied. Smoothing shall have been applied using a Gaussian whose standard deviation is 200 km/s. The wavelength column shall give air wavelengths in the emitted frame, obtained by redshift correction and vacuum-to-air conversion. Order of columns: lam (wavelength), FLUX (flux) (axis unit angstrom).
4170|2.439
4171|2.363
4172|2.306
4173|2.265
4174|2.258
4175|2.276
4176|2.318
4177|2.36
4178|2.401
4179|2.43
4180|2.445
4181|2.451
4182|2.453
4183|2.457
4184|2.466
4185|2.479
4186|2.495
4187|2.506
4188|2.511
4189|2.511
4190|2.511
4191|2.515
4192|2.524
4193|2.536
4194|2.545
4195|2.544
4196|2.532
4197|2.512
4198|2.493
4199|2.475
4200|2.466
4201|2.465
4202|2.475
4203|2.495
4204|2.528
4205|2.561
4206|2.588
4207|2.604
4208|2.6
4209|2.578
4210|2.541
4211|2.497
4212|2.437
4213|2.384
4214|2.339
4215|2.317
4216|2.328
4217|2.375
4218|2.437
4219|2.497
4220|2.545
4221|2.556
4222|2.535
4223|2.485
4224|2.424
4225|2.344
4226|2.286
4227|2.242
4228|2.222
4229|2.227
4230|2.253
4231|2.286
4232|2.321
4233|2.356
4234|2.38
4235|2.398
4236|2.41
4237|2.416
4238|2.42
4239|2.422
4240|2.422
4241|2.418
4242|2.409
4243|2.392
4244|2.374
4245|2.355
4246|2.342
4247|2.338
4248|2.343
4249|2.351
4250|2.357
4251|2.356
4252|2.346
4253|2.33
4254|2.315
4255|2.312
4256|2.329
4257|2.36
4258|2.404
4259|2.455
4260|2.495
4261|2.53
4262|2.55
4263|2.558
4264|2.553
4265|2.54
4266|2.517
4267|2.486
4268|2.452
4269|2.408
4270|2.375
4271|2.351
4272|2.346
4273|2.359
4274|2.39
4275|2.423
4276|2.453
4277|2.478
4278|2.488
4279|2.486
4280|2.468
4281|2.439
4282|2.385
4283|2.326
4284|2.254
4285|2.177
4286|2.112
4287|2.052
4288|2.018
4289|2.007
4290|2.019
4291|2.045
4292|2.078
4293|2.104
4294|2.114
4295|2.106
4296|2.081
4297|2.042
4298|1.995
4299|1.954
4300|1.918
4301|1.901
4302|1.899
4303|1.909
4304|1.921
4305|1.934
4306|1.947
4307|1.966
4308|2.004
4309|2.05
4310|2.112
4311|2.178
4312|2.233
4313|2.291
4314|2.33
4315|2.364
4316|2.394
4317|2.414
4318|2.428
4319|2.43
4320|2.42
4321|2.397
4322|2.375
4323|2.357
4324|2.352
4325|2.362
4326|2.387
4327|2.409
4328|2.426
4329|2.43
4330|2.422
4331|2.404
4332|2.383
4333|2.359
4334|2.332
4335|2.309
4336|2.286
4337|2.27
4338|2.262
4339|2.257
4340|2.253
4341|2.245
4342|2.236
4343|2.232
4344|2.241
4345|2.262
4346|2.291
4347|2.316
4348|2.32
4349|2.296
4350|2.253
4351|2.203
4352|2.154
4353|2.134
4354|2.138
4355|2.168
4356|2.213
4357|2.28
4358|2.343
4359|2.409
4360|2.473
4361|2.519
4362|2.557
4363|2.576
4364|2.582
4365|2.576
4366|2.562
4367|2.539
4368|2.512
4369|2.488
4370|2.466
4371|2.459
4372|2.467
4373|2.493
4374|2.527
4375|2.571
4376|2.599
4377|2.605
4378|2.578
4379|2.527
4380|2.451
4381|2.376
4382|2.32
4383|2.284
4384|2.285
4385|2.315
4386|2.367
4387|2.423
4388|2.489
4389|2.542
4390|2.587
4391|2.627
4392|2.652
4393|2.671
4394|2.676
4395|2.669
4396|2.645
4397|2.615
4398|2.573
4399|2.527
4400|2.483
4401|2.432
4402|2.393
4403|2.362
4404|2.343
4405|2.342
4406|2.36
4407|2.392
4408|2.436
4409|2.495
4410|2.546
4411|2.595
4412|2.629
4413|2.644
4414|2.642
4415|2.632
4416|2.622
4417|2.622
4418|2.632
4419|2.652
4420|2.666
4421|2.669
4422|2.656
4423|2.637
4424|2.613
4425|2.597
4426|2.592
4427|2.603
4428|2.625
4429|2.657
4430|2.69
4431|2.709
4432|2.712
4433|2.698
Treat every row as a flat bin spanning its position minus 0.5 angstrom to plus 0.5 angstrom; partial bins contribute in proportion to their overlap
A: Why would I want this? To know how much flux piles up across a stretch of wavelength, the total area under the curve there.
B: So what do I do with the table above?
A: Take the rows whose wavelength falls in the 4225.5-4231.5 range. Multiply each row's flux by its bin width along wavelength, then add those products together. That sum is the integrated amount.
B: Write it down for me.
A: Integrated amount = 14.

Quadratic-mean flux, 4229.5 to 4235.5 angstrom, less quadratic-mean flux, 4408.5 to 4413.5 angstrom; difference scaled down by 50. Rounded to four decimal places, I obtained -0.0050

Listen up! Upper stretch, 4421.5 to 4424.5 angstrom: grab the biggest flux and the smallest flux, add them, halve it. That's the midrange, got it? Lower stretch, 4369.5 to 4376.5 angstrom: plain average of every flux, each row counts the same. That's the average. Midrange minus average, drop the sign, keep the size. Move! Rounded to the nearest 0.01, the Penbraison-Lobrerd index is 0.12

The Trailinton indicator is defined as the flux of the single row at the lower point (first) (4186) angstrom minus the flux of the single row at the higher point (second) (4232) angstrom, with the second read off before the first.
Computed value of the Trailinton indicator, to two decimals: 0.17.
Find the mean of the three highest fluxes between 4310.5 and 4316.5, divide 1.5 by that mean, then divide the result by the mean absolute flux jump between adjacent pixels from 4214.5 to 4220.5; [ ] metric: 14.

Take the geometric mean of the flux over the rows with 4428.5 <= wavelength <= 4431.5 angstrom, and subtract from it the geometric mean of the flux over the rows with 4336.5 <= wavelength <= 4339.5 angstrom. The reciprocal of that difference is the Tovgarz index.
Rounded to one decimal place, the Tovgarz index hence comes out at 2.4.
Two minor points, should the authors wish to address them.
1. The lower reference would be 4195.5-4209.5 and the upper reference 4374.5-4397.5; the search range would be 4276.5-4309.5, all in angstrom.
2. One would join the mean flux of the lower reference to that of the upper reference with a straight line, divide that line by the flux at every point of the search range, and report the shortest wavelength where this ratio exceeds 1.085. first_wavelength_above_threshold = 4284 angstrom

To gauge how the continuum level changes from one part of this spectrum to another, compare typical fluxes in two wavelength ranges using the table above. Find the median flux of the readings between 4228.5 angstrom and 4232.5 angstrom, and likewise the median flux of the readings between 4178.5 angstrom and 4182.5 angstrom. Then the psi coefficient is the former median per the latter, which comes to 0.93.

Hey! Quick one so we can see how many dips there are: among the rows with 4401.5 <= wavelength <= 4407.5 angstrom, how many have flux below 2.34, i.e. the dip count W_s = 0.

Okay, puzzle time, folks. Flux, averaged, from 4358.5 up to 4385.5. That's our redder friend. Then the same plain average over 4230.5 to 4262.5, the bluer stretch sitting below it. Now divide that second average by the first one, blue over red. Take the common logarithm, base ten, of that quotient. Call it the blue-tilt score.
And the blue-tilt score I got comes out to -0.018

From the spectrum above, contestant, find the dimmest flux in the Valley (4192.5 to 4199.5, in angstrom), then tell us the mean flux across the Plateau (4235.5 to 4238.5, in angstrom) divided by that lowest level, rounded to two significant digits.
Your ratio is 0.98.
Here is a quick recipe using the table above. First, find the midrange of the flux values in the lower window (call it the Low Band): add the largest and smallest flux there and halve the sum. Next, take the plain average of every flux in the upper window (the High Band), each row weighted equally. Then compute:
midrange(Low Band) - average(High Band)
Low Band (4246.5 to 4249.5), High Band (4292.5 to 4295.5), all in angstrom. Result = 0.24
